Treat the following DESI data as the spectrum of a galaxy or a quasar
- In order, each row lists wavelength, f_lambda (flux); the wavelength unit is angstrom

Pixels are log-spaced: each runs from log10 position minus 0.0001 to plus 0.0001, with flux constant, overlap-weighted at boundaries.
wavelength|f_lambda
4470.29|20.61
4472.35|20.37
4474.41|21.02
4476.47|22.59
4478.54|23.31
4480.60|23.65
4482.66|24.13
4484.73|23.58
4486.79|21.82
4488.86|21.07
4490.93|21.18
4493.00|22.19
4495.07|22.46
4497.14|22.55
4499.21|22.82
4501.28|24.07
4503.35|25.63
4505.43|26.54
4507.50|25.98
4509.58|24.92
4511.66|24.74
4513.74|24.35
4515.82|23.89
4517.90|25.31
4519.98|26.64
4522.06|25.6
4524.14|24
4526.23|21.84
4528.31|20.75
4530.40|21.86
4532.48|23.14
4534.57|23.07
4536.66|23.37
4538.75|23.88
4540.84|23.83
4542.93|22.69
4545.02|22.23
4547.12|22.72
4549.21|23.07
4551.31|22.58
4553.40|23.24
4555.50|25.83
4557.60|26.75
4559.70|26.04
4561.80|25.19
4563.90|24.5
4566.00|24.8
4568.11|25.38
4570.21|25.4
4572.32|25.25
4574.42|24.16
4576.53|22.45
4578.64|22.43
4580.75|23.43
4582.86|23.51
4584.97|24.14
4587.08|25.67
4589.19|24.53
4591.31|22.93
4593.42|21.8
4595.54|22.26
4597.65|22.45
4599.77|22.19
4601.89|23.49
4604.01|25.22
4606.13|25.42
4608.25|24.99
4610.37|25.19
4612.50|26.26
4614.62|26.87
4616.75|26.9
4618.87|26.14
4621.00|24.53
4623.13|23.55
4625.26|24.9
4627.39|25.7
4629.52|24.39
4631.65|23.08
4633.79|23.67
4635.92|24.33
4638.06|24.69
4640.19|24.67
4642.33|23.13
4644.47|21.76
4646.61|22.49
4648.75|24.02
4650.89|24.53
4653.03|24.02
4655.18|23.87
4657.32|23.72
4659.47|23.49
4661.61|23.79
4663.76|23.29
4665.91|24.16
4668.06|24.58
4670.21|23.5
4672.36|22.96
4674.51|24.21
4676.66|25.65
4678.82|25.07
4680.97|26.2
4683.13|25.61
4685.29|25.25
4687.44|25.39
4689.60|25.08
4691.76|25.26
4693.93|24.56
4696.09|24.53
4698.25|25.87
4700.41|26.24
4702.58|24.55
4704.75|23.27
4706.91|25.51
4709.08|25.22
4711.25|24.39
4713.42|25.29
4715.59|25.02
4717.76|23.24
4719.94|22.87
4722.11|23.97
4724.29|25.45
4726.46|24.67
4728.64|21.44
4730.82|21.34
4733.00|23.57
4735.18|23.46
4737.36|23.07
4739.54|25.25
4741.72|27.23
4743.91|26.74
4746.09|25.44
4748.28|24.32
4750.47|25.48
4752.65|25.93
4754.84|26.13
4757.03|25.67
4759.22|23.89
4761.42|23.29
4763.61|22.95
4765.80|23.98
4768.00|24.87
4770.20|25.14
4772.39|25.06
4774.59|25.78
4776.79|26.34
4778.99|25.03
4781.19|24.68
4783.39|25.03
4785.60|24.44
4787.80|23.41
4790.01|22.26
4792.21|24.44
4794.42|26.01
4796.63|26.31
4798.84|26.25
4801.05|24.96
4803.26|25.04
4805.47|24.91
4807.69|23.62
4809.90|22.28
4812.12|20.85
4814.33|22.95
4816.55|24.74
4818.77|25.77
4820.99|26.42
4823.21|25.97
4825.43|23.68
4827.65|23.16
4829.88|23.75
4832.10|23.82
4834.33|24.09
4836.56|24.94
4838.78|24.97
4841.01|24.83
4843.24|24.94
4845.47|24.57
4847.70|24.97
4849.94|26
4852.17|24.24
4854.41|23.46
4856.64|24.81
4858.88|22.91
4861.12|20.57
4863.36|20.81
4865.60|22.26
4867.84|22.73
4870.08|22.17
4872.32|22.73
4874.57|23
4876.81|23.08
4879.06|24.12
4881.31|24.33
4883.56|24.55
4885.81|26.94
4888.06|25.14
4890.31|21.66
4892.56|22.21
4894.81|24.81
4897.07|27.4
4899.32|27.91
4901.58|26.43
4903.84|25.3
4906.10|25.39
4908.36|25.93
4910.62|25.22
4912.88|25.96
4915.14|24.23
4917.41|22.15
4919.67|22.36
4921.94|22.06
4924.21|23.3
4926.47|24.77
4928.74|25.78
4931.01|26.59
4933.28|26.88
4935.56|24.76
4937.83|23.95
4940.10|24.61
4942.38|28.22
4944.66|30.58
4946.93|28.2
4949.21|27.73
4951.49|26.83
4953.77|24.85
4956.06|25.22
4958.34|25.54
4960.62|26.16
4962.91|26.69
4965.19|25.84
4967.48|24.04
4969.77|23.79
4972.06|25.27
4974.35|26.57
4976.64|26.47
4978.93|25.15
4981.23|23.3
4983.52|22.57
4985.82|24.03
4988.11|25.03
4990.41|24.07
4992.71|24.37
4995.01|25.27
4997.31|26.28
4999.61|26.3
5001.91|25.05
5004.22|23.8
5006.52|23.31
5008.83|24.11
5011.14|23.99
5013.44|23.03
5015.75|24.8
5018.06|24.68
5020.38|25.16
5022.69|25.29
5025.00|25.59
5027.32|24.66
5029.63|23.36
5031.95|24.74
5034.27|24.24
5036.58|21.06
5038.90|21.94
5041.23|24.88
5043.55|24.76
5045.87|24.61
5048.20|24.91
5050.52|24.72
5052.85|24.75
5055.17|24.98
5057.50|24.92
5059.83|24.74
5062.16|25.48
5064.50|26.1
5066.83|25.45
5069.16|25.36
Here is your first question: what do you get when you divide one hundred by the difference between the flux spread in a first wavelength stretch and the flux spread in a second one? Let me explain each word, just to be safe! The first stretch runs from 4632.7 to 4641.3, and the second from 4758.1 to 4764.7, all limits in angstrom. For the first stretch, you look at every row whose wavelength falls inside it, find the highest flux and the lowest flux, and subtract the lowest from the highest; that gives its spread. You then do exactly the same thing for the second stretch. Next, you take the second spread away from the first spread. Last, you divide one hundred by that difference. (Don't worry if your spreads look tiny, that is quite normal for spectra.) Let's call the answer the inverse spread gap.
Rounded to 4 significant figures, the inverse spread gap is 1250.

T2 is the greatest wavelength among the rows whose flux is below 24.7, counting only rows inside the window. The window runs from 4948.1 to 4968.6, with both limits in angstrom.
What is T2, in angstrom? 4967.48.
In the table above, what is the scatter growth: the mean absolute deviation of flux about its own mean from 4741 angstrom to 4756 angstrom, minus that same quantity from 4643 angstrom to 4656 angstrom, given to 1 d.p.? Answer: -0.2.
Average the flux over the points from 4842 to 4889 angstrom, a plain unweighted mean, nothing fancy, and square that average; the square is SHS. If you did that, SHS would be 563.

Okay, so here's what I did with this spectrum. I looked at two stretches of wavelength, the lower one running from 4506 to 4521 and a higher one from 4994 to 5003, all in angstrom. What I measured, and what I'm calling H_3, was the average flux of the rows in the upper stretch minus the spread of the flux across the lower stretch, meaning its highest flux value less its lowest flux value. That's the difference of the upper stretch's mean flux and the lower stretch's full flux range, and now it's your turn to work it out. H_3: 23.0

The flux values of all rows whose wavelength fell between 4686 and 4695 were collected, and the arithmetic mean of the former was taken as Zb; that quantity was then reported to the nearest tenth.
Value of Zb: 25.1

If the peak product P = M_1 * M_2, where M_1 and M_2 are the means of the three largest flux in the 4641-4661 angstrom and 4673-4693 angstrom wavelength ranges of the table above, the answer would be 625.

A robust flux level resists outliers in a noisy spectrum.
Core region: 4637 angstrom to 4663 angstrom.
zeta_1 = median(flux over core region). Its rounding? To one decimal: 23.8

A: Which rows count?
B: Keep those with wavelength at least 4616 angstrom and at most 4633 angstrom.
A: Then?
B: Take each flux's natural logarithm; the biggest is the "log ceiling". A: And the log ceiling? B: 3.292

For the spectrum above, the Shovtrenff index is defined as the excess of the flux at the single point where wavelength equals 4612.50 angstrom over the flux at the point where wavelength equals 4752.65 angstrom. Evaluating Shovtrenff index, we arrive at 0.3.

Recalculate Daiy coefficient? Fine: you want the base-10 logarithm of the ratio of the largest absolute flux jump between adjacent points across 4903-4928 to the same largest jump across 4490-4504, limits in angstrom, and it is 0.12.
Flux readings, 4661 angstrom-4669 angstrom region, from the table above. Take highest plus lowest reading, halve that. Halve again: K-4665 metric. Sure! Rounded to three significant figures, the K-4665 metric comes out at 12.0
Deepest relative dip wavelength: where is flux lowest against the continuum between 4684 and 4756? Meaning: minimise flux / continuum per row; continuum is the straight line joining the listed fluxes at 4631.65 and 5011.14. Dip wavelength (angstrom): 4730.82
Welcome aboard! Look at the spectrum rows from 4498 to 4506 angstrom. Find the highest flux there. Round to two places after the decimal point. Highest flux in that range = 26.54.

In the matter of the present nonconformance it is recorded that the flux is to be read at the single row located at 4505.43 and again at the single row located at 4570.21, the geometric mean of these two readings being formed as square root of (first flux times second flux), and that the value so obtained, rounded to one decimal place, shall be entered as 26.0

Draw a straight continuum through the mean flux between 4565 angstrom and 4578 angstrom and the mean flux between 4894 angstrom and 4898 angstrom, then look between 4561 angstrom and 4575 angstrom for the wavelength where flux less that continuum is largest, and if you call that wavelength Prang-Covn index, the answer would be 4570.21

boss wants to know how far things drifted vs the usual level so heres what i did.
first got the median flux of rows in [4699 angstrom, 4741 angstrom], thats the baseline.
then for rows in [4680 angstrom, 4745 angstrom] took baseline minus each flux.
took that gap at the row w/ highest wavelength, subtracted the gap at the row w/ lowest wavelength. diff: -1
